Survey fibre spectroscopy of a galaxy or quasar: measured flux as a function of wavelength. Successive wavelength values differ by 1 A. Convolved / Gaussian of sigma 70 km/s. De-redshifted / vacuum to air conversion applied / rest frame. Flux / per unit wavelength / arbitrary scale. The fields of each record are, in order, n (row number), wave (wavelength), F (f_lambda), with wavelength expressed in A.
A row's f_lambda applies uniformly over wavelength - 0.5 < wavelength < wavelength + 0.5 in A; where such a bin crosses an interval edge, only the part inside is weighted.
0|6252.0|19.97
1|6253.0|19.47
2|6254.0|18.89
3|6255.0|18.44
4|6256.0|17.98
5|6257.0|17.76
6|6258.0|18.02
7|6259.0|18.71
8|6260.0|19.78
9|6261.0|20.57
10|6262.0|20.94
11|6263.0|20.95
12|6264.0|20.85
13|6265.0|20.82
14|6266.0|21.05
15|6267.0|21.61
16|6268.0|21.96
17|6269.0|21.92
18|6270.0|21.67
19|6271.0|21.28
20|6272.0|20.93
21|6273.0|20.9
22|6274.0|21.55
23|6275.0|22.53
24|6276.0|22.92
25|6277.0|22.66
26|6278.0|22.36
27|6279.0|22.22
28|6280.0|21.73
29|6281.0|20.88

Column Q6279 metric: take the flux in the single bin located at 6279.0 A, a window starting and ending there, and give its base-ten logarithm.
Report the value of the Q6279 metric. 1.35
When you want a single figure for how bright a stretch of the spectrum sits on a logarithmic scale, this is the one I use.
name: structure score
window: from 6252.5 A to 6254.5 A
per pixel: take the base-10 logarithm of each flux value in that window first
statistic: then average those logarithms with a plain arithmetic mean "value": 1.28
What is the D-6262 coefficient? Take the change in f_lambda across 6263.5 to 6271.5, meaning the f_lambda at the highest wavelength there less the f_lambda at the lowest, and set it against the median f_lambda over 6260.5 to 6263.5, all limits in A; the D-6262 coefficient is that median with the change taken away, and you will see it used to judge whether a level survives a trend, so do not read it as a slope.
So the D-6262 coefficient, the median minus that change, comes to 20.5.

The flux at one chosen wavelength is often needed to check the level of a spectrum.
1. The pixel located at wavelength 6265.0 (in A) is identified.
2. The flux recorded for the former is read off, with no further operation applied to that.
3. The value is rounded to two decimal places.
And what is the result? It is 20.82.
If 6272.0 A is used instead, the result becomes 20.93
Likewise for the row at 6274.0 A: 21.55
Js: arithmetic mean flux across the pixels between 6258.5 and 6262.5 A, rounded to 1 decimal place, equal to 20.0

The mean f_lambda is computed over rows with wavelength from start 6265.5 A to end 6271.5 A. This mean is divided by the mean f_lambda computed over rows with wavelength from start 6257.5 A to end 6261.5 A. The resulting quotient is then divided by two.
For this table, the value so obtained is 0.56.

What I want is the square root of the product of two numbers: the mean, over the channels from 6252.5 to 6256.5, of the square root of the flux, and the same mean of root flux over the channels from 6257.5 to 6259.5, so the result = 4.30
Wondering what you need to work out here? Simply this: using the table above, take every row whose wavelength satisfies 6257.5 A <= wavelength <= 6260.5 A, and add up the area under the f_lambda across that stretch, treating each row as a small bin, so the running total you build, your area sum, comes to 57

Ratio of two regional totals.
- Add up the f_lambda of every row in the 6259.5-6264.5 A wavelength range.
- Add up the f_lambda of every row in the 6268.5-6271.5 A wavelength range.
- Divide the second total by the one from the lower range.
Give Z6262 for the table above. 0.63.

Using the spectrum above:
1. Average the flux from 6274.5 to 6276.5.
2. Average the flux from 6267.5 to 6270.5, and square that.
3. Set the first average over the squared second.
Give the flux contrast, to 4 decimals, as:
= 0.0476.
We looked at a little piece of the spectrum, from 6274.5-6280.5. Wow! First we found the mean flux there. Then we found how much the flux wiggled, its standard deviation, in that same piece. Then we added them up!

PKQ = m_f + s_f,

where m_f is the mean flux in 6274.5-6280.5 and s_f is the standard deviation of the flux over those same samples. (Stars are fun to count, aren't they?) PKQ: 22.8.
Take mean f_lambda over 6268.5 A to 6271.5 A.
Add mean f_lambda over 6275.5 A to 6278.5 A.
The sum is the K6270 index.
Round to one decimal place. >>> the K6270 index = 44.3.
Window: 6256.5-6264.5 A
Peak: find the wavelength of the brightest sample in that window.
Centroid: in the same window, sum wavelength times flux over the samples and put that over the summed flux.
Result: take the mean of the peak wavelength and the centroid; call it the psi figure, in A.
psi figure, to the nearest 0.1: 6261.8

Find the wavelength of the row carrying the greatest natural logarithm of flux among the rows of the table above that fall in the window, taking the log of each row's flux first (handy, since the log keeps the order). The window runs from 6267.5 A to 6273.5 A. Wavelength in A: 6268.0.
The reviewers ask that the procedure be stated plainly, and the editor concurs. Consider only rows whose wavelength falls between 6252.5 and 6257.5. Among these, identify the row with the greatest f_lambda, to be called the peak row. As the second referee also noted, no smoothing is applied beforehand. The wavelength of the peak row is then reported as 6253.0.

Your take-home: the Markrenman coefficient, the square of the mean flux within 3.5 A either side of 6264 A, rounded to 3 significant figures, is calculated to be 440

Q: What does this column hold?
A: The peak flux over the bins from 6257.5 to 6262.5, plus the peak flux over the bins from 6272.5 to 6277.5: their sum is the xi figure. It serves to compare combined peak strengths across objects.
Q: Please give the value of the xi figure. 43.9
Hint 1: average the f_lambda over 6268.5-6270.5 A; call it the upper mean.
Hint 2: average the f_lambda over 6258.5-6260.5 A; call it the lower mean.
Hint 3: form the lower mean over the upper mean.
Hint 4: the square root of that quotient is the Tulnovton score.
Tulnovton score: 0.940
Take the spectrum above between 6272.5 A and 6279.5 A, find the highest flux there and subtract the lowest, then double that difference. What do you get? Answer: 4.0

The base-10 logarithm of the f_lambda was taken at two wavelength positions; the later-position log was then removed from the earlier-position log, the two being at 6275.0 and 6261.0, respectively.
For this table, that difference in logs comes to -0.0395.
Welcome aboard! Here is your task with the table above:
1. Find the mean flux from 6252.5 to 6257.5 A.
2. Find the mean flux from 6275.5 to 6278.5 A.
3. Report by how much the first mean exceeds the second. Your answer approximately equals -4.1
